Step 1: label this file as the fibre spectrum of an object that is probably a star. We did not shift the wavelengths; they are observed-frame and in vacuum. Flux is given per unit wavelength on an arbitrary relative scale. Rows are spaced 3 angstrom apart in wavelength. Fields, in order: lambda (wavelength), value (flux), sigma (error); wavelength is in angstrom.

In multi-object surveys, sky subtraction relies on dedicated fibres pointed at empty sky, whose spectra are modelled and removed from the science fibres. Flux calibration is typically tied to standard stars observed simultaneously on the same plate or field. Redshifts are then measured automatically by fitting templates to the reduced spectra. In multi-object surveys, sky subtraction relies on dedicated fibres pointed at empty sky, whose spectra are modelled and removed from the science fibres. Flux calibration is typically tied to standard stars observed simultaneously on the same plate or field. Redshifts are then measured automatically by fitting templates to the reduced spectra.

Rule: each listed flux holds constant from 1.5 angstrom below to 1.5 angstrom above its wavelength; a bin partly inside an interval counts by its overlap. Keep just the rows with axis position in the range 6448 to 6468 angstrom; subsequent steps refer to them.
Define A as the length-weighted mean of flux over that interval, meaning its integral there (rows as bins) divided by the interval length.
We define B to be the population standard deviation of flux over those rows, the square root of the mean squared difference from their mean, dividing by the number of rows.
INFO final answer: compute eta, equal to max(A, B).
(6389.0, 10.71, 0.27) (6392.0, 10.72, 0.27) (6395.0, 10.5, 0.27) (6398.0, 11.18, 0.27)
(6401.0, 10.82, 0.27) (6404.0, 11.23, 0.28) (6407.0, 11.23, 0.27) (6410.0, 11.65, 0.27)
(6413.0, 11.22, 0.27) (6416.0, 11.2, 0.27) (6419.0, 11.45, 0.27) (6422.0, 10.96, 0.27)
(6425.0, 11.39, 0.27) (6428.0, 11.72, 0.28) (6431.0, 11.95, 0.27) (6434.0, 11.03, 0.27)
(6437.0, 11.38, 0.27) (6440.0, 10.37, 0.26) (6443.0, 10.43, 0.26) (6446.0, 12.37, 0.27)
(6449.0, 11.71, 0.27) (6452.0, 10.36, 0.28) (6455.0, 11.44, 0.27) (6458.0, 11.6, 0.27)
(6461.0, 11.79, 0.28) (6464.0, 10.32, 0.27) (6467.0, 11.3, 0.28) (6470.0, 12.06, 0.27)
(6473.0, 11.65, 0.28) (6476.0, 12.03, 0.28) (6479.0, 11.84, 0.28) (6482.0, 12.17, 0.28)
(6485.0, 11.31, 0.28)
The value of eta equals 11.2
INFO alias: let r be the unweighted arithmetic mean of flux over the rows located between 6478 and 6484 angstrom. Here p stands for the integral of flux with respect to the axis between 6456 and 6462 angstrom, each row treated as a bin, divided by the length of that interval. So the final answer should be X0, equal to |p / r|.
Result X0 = 0.97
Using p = 11.7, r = 12.0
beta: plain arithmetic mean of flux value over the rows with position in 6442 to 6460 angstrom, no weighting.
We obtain 11.3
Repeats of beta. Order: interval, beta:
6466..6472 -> 11.7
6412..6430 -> 11.3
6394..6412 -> 11.1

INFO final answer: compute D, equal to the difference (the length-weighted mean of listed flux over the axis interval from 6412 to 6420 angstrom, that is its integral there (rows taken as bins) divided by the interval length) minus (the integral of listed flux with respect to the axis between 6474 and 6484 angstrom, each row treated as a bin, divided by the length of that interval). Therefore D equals -0.68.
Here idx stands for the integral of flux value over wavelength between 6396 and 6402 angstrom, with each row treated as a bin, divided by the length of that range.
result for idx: 11.0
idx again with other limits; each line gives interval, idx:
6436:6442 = 10.8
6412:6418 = 11.2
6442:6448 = 11.5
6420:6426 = 11.2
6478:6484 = 12.0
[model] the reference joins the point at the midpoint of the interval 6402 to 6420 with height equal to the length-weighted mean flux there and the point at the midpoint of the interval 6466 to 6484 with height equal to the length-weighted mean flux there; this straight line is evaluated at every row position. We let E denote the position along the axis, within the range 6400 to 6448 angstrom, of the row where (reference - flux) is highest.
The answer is 6440.0 angstrom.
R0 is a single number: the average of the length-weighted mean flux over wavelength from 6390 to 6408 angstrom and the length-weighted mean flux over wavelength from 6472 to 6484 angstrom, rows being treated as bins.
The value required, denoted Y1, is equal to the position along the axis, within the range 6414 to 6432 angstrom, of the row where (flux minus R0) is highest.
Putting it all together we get 6431.0 angstrom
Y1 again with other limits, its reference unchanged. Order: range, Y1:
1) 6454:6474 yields 6470.0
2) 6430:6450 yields 6446.0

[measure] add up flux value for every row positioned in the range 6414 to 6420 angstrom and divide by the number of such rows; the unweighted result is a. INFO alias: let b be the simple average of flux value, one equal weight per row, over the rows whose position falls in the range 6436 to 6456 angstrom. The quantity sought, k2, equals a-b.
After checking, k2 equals 0.2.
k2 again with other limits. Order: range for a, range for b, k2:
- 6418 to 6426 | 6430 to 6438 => -0.2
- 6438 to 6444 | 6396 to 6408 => -0.7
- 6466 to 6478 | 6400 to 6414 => 0.5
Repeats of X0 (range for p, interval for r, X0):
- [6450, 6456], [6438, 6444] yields 1.05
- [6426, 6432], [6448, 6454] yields 1.07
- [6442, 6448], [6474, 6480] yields 0.96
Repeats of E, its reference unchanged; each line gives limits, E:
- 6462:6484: 6464.0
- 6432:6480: 6464.0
